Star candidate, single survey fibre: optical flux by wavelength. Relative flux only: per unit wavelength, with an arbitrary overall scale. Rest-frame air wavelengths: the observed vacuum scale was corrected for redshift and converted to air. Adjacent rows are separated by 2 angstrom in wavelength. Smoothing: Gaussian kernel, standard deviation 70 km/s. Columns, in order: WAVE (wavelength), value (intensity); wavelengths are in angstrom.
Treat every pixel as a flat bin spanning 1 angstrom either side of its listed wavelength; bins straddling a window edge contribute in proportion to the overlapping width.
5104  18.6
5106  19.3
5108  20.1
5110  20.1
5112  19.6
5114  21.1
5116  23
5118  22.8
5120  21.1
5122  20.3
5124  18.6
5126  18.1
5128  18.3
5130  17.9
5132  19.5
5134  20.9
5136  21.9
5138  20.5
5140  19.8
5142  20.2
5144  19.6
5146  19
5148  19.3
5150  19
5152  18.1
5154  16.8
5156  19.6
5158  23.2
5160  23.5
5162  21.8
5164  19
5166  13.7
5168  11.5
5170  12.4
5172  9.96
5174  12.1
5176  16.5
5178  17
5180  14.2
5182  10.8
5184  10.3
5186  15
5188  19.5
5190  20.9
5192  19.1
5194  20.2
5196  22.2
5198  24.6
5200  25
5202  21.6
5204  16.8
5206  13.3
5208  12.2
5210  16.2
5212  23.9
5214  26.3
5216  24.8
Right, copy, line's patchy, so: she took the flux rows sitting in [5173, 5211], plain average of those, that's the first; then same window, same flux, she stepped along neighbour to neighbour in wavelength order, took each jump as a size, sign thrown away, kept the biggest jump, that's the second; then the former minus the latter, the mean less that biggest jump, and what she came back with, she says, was 12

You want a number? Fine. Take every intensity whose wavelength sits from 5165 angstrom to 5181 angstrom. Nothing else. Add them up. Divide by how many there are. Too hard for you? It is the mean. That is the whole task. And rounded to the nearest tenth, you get 13.4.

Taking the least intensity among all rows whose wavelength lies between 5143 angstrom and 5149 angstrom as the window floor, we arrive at 19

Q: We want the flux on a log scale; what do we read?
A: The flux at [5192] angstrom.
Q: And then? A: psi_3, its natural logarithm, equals 2.95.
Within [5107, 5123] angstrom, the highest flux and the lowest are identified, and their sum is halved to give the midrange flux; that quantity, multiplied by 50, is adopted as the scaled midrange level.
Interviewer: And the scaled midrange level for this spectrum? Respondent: 1065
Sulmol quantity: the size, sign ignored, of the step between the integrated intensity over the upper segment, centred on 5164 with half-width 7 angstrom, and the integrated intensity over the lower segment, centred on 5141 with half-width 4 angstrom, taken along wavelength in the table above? 90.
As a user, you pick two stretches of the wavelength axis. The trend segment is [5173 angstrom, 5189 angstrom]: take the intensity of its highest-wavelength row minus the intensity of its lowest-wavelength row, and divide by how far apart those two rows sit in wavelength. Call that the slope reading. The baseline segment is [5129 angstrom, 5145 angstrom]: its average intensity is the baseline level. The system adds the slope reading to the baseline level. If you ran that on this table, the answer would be 20.6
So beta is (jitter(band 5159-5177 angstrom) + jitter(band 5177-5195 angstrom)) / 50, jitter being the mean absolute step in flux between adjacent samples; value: 0.11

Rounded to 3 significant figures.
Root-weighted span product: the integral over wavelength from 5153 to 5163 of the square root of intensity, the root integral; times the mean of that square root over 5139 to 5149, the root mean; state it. 202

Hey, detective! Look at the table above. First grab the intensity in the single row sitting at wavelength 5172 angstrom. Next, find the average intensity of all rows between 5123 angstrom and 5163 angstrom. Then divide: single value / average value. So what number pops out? 0.50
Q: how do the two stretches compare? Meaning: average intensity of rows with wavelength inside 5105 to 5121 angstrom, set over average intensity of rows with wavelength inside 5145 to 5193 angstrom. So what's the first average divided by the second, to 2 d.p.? 1.25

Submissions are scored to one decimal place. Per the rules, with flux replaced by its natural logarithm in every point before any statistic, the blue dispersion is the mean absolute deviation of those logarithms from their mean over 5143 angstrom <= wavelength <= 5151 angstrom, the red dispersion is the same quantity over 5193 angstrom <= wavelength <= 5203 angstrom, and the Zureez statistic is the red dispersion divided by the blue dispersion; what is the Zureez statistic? 6.2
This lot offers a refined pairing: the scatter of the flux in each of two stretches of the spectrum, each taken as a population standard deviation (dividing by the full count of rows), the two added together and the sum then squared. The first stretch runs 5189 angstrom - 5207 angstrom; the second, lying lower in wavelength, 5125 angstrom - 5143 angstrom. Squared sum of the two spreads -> 23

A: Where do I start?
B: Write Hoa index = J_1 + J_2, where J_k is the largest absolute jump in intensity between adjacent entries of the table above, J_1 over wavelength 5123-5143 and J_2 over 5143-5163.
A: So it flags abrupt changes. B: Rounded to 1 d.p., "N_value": 5.2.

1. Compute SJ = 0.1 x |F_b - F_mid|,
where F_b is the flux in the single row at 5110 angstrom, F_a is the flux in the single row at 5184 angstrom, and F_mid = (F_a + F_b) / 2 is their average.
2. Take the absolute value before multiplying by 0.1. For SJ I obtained 0.49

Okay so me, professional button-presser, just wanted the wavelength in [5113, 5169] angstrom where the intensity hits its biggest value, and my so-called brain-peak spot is 5160 angstrom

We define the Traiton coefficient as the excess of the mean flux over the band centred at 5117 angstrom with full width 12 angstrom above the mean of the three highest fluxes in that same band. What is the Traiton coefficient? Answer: -1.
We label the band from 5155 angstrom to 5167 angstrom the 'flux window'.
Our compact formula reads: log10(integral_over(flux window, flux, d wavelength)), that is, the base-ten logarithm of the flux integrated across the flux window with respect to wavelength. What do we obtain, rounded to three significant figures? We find 2.38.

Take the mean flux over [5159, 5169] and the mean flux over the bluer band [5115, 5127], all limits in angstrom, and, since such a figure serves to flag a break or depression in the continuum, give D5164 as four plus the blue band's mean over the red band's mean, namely 5.15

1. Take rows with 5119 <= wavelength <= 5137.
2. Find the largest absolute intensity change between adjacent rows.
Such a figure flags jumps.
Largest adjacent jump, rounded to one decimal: 1.7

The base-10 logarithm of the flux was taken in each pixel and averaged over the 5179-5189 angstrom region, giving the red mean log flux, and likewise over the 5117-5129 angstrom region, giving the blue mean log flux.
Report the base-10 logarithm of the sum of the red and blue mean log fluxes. 0.386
